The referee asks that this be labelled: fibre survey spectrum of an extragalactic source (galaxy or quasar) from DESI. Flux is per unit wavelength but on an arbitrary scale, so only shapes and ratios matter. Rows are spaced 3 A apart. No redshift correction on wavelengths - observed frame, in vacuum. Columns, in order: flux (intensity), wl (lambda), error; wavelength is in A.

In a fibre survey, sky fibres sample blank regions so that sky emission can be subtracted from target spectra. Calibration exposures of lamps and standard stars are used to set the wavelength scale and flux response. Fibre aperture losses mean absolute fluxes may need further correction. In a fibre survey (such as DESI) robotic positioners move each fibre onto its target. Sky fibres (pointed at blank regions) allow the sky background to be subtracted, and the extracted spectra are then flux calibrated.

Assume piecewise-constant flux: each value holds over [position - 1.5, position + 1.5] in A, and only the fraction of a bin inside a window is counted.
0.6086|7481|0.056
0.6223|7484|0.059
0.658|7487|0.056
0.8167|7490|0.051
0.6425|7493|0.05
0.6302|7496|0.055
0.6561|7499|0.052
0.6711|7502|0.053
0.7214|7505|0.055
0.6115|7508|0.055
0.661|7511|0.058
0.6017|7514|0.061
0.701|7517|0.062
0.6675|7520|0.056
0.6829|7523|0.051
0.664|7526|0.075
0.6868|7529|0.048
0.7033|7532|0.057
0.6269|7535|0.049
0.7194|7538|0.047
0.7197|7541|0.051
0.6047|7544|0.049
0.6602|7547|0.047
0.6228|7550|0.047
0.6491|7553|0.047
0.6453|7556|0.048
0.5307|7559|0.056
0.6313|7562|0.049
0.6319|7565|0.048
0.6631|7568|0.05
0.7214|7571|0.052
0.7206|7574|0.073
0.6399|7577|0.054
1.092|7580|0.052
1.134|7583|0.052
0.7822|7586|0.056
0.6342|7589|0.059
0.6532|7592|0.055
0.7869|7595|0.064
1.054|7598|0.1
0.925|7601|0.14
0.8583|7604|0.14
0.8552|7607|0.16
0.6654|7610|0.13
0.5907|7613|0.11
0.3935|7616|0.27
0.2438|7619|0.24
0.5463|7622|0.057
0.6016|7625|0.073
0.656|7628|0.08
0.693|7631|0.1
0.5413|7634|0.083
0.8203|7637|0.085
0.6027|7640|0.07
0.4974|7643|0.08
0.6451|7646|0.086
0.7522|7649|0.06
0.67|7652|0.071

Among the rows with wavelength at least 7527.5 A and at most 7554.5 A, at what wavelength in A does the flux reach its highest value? 7541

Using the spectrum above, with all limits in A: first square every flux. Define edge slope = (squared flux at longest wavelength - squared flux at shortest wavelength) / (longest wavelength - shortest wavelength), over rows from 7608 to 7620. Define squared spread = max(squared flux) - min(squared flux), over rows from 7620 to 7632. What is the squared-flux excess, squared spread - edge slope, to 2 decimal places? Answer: 0.22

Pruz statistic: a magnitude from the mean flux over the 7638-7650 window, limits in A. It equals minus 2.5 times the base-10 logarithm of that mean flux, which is 0.5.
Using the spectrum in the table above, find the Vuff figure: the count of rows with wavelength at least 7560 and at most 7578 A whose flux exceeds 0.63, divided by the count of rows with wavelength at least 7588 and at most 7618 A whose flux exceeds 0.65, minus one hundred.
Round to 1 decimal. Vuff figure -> -99.1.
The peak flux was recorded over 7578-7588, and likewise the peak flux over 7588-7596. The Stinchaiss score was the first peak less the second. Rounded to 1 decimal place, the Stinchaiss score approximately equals 0.3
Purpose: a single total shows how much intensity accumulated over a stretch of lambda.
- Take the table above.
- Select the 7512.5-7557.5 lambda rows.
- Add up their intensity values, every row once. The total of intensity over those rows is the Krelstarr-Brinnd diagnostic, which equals 10.0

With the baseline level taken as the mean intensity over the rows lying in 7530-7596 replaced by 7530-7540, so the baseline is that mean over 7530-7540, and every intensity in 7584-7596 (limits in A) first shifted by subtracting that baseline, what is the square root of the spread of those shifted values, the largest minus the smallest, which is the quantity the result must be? 0.39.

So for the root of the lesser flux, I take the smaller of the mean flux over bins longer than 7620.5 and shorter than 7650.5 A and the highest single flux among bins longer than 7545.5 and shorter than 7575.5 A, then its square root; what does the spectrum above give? 0.80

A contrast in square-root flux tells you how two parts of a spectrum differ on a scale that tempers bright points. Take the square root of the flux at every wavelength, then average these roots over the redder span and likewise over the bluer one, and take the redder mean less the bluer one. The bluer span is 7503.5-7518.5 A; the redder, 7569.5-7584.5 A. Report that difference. 0.11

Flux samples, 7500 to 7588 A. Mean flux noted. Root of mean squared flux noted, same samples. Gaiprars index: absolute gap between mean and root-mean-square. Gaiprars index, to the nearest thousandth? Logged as 0.011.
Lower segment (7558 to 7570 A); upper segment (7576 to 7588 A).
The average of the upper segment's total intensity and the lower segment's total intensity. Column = 3.05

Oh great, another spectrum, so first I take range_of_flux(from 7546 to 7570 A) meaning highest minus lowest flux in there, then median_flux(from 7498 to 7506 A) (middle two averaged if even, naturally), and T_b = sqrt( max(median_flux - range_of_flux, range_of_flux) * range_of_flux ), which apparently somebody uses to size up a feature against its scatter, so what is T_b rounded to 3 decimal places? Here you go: 0.267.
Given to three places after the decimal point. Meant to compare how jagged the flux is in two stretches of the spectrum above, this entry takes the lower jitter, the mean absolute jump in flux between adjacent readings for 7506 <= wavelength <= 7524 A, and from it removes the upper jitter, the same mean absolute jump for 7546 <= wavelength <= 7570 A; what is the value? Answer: 0.006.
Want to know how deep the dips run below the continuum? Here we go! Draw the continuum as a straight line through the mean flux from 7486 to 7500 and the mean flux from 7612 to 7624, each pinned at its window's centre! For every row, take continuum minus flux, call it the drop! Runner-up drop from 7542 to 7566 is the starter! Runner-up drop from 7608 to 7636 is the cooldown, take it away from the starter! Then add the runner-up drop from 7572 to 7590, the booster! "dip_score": -0.21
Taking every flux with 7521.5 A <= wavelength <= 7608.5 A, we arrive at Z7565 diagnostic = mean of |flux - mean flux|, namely 0.111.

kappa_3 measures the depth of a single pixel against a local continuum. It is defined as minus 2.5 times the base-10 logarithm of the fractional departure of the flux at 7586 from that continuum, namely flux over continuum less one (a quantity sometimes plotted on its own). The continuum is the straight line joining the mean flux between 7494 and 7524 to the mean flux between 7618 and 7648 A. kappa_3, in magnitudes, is 1.4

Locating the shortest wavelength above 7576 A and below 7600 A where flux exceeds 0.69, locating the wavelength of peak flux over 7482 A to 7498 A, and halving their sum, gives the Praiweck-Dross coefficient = 7535.0 A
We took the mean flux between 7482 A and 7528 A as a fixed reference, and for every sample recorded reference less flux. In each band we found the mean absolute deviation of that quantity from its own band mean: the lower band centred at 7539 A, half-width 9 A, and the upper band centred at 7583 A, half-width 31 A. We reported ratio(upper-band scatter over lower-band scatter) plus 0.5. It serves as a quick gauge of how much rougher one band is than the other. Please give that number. 3.8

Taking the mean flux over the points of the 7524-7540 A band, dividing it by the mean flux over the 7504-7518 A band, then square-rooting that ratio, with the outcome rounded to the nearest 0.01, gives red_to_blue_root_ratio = 1.02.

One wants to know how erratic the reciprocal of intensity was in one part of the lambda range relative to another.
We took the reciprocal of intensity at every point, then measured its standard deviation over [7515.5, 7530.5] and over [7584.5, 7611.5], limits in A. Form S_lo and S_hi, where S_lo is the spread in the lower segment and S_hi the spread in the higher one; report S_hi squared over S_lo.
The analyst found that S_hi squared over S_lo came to 1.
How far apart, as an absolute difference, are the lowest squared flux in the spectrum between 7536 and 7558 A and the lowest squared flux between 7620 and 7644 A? 0.12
